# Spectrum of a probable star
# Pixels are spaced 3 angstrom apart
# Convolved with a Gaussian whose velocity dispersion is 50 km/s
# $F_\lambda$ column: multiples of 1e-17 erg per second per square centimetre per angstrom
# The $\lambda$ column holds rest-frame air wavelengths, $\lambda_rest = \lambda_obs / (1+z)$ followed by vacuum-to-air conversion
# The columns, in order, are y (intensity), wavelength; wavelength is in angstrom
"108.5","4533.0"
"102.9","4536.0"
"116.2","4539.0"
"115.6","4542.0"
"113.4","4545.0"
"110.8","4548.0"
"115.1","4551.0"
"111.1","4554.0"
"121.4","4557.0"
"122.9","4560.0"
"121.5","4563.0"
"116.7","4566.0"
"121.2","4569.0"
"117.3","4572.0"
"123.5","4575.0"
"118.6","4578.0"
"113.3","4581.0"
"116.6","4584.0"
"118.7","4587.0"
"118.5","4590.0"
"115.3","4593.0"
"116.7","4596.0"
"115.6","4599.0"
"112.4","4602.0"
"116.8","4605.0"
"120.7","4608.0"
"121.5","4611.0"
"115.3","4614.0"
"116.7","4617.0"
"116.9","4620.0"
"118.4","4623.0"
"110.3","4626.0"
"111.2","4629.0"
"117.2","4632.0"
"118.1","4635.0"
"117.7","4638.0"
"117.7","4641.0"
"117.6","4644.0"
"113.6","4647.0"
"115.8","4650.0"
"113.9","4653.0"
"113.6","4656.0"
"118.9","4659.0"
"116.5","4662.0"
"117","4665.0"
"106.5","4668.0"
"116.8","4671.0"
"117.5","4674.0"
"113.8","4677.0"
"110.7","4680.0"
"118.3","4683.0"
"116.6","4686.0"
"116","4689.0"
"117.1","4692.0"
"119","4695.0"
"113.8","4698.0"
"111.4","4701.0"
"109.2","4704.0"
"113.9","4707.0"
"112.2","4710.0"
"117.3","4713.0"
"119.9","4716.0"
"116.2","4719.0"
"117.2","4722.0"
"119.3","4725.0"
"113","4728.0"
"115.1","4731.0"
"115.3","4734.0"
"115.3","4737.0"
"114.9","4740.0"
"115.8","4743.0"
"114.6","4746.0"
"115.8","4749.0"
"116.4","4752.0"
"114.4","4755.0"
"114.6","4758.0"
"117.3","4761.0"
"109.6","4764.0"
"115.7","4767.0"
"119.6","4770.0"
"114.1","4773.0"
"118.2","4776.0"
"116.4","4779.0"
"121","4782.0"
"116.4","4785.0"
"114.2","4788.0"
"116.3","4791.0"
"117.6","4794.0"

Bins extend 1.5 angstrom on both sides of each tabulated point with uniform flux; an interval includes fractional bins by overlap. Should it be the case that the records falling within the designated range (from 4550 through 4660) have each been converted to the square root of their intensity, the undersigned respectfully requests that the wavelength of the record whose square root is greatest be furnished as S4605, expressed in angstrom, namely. 4575.0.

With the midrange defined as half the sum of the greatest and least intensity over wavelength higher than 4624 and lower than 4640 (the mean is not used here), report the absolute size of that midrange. 114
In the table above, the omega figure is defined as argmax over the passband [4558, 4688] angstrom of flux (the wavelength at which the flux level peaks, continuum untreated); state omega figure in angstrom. 4575.0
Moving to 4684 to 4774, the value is 4716.0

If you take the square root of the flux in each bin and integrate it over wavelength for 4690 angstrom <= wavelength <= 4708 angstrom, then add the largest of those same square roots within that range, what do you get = 203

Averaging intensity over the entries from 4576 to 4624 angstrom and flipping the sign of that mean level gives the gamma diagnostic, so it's -117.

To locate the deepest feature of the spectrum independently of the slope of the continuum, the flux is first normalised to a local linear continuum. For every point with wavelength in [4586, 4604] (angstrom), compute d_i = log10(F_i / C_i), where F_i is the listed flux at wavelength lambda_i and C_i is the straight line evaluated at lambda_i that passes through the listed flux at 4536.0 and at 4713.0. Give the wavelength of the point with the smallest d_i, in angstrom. 4602.0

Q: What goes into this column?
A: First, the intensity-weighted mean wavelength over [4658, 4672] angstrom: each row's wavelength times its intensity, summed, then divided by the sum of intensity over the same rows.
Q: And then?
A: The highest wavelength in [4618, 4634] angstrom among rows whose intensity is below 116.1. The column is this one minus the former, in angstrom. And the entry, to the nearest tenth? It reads -35.9 angstrom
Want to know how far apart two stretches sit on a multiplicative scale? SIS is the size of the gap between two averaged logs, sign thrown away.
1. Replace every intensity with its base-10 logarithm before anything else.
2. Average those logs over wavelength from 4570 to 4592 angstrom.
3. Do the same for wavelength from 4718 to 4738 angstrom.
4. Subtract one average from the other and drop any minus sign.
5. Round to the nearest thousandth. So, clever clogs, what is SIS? 0.008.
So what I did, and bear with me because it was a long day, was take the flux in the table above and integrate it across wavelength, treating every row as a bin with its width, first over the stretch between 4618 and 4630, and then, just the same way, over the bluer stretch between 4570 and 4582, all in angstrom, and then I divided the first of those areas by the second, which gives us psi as 0.966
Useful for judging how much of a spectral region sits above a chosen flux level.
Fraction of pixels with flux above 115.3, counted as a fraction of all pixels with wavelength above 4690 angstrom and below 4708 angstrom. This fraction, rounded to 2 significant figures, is 0.33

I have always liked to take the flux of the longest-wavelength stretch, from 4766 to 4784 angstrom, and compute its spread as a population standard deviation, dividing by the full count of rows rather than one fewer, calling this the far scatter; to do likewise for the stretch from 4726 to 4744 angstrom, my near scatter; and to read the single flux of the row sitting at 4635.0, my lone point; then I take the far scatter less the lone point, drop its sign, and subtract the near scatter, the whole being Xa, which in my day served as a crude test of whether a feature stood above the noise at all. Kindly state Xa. 115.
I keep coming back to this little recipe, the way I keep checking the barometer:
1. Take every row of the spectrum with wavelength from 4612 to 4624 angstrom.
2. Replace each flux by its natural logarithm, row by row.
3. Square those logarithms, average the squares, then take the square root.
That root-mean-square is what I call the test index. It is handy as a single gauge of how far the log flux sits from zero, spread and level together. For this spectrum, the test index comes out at 4.76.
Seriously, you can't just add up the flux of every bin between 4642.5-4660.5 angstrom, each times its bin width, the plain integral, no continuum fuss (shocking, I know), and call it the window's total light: 2080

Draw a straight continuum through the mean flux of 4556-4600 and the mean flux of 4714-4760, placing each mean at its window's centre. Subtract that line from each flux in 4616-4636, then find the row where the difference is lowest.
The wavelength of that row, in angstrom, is 4626.0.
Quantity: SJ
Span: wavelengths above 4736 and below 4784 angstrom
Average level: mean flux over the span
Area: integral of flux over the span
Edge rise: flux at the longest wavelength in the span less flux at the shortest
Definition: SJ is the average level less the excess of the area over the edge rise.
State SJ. -5440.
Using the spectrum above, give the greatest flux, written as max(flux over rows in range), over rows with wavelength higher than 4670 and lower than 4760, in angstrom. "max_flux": 119.9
